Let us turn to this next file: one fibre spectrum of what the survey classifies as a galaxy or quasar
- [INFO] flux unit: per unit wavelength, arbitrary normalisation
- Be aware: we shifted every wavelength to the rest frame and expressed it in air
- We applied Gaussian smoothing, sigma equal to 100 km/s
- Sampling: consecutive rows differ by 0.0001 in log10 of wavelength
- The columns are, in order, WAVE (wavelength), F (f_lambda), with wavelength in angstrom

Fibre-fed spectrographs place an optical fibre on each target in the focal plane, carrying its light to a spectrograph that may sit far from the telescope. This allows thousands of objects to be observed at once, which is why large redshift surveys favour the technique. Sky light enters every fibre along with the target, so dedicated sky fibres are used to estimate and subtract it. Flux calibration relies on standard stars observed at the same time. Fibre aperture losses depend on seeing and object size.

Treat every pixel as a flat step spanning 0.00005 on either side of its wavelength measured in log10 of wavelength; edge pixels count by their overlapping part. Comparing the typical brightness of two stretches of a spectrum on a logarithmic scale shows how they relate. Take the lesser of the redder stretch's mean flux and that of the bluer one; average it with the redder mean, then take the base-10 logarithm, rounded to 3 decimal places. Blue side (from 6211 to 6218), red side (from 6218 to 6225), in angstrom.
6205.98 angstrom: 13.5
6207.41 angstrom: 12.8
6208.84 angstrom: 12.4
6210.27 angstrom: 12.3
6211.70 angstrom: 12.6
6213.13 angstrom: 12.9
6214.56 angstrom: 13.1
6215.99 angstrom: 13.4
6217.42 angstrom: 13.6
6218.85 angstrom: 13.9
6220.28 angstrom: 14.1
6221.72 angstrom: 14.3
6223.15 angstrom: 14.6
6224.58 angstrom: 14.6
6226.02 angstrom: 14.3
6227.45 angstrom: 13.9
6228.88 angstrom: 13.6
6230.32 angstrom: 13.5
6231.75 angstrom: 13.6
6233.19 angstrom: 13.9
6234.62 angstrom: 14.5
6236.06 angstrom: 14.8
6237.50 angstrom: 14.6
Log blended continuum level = 1.137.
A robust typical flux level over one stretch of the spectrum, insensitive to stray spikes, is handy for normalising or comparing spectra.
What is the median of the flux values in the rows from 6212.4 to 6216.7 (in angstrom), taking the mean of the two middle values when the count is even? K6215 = 13.1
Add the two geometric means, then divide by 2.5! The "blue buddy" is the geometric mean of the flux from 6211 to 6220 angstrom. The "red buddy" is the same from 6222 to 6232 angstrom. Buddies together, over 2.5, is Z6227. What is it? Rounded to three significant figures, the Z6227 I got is 10.9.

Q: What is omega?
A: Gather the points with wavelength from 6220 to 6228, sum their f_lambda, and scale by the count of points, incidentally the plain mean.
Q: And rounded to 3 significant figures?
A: 14.3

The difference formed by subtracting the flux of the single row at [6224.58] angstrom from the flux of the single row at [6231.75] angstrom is -1.0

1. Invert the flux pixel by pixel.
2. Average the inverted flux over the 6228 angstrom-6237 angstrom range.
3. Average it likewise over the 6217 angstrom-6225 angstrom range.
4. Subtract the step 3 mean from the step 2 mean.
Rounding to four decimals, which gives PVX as 0.0010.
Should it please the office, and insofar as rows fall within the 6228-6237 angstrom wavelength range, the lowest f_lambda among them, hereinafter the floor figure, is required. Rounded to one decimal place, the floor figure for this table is 13.5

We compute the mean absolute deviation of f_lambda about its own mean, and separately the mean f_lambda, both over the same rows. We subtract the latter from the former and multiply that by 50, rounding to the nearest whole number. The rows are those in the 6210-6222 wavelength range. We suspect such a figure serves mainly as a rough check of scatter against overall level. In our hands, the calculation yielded -640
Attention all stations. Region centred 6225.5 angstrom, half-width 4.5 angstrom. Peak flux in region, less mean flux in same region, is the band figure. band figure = 0.4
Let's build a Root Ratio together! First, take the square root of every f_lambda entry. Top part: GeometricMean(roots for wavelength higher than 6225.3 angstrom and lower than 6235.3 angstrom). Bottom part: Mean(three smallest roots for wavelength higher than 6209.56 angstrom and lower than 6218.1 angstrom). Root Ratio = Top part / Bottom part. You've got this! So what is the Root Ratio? 1.050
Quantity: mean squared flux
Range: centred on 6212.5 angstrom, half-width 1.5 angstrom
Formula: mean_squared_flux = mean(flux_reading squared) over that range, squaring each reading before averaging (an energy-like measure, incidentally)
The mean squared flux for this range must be 163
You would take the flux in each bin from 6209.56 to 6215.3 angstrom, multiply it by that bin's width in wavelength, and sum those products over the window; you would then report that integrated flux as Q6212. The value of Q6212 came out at 73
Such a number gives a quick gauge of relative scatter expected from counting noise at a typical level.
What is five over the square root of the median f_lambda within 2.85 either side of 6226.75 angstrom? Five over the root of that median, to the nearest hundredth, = 1.33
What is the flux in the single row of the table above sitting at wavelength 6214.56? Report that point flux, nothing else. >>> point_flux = 13.1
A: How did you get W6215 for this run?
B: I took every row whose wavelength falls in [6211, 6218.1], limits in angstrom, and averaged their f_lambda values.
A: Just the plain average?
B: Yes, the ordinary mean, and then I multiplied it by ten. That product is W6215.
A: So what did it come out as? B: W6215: 131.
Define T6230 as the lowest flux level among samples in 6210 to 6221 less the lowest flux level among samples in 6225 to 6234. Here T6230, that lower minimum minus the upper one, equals -1.2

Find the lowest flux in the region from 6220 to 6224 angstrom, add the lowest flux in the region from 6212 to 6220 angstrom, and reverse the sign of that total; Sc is -27.0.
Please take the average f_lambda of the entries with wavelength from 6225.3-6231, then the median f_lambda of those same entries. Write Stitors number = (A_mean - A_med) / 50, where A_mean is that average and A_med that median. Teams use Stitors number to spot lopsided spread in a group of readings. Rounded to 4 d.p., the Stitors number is 0.0015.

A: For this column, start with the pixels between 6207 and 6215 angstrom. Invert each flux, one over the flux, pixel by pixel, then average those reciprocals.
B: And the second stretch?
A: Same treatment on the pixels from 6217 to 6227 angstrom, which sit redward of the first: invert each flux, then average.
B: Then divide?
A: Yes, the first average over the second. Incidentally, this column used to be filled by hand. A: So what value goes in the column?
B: 1.12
